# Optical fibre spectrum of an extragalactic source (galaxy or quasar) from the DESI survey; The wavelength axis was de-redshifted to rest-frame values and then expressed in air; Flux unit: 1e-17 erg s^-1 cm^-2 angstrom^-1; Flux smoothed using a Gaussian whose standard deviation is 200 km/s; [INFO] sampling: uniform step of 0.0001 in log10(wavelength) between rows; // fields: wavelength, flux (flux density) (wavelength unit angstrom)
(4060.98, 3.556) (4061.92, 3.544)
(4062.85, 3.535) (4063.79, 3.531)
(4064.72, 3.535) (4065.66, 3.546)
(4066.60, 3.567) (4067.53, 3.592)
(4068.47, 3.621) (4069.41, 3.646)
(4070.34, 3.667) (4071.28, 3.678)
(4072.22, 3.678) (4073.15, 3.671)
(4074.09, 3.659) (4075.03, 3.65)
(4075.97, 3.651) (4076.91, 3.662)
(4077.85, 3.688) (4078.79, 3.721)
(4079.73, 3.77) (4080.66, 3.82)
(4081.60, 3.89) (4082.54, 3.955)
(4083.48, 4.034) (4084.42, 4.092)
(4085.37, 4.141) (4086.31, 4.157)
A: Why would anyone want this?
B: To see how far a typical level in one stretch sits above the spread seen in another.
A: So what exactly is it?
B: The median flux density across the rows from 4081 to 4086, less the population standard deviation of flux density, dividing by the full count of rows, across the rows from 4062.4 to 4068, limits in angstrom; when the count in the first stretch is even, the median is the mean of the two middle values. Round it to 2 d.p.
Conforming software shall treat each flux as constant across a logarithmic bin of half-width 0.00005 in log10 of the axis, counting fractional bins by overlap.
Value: 4.01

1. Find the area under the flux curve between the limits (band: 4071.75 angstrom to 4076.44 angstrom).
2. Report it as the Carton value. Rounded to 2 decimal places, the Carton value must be 17.18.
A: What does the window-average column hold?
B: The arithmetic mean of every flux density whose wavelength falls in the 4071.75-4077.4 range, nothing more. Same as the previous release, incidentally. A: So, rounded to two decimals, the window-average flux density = 3.66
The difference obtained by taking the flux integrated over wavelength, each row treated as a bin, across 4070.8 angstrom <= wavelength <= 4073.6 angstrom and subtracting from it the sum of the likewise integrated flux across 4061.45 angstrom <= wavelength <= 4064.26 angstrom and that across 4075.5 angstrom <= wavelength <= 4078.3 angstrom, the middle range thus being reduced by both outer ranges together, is -9.9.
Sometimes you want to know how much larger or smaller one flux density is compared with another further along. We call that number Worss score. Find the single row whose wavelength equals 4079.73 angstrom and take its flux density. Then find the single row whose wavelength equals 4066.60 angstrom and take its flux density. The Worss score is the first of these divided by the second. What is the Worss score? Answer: 1.057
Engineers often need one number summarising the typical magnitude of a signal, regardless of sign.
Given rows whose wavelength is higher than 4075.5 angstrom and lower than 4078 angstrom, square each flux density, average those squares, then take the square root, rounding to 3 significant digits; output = 3.67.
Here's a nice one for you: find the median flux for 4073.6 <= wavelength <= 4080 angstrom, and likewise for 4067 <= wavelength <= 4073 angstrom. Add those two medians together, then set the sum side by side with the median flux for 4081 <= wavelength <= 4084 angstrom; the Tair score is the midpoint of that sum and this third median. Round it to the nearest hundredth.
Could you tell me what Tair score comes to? 5.64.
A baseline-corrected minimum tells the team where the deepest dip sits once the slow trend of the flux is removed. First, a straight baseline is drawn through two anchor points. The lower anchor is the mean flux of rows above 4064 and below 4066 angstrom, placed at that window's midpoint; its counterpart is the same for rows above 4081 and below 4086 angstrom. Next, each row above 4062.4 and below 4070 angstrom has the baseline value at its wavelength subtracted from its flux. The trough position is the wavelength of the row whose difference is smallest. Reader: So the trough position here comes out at 4066.60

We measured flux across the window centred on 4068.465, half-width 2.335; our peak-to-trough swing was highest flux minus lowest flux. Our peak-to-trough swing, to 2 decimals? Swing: 0.10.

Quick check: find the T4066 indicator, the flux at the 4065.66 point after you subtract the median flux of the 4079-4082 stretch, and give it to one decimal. -0.3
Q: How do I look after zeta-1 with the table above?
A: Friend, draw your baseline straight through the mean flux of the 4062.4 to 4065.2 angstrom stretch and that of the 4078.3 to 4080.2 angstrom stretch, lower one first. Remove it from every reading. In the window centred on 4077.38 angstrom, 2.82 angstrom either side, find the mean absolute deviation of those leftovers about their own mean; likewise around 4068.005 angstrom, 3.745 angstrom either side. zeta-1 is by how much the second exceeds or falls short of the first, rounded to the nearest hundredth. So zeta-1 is 0.00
